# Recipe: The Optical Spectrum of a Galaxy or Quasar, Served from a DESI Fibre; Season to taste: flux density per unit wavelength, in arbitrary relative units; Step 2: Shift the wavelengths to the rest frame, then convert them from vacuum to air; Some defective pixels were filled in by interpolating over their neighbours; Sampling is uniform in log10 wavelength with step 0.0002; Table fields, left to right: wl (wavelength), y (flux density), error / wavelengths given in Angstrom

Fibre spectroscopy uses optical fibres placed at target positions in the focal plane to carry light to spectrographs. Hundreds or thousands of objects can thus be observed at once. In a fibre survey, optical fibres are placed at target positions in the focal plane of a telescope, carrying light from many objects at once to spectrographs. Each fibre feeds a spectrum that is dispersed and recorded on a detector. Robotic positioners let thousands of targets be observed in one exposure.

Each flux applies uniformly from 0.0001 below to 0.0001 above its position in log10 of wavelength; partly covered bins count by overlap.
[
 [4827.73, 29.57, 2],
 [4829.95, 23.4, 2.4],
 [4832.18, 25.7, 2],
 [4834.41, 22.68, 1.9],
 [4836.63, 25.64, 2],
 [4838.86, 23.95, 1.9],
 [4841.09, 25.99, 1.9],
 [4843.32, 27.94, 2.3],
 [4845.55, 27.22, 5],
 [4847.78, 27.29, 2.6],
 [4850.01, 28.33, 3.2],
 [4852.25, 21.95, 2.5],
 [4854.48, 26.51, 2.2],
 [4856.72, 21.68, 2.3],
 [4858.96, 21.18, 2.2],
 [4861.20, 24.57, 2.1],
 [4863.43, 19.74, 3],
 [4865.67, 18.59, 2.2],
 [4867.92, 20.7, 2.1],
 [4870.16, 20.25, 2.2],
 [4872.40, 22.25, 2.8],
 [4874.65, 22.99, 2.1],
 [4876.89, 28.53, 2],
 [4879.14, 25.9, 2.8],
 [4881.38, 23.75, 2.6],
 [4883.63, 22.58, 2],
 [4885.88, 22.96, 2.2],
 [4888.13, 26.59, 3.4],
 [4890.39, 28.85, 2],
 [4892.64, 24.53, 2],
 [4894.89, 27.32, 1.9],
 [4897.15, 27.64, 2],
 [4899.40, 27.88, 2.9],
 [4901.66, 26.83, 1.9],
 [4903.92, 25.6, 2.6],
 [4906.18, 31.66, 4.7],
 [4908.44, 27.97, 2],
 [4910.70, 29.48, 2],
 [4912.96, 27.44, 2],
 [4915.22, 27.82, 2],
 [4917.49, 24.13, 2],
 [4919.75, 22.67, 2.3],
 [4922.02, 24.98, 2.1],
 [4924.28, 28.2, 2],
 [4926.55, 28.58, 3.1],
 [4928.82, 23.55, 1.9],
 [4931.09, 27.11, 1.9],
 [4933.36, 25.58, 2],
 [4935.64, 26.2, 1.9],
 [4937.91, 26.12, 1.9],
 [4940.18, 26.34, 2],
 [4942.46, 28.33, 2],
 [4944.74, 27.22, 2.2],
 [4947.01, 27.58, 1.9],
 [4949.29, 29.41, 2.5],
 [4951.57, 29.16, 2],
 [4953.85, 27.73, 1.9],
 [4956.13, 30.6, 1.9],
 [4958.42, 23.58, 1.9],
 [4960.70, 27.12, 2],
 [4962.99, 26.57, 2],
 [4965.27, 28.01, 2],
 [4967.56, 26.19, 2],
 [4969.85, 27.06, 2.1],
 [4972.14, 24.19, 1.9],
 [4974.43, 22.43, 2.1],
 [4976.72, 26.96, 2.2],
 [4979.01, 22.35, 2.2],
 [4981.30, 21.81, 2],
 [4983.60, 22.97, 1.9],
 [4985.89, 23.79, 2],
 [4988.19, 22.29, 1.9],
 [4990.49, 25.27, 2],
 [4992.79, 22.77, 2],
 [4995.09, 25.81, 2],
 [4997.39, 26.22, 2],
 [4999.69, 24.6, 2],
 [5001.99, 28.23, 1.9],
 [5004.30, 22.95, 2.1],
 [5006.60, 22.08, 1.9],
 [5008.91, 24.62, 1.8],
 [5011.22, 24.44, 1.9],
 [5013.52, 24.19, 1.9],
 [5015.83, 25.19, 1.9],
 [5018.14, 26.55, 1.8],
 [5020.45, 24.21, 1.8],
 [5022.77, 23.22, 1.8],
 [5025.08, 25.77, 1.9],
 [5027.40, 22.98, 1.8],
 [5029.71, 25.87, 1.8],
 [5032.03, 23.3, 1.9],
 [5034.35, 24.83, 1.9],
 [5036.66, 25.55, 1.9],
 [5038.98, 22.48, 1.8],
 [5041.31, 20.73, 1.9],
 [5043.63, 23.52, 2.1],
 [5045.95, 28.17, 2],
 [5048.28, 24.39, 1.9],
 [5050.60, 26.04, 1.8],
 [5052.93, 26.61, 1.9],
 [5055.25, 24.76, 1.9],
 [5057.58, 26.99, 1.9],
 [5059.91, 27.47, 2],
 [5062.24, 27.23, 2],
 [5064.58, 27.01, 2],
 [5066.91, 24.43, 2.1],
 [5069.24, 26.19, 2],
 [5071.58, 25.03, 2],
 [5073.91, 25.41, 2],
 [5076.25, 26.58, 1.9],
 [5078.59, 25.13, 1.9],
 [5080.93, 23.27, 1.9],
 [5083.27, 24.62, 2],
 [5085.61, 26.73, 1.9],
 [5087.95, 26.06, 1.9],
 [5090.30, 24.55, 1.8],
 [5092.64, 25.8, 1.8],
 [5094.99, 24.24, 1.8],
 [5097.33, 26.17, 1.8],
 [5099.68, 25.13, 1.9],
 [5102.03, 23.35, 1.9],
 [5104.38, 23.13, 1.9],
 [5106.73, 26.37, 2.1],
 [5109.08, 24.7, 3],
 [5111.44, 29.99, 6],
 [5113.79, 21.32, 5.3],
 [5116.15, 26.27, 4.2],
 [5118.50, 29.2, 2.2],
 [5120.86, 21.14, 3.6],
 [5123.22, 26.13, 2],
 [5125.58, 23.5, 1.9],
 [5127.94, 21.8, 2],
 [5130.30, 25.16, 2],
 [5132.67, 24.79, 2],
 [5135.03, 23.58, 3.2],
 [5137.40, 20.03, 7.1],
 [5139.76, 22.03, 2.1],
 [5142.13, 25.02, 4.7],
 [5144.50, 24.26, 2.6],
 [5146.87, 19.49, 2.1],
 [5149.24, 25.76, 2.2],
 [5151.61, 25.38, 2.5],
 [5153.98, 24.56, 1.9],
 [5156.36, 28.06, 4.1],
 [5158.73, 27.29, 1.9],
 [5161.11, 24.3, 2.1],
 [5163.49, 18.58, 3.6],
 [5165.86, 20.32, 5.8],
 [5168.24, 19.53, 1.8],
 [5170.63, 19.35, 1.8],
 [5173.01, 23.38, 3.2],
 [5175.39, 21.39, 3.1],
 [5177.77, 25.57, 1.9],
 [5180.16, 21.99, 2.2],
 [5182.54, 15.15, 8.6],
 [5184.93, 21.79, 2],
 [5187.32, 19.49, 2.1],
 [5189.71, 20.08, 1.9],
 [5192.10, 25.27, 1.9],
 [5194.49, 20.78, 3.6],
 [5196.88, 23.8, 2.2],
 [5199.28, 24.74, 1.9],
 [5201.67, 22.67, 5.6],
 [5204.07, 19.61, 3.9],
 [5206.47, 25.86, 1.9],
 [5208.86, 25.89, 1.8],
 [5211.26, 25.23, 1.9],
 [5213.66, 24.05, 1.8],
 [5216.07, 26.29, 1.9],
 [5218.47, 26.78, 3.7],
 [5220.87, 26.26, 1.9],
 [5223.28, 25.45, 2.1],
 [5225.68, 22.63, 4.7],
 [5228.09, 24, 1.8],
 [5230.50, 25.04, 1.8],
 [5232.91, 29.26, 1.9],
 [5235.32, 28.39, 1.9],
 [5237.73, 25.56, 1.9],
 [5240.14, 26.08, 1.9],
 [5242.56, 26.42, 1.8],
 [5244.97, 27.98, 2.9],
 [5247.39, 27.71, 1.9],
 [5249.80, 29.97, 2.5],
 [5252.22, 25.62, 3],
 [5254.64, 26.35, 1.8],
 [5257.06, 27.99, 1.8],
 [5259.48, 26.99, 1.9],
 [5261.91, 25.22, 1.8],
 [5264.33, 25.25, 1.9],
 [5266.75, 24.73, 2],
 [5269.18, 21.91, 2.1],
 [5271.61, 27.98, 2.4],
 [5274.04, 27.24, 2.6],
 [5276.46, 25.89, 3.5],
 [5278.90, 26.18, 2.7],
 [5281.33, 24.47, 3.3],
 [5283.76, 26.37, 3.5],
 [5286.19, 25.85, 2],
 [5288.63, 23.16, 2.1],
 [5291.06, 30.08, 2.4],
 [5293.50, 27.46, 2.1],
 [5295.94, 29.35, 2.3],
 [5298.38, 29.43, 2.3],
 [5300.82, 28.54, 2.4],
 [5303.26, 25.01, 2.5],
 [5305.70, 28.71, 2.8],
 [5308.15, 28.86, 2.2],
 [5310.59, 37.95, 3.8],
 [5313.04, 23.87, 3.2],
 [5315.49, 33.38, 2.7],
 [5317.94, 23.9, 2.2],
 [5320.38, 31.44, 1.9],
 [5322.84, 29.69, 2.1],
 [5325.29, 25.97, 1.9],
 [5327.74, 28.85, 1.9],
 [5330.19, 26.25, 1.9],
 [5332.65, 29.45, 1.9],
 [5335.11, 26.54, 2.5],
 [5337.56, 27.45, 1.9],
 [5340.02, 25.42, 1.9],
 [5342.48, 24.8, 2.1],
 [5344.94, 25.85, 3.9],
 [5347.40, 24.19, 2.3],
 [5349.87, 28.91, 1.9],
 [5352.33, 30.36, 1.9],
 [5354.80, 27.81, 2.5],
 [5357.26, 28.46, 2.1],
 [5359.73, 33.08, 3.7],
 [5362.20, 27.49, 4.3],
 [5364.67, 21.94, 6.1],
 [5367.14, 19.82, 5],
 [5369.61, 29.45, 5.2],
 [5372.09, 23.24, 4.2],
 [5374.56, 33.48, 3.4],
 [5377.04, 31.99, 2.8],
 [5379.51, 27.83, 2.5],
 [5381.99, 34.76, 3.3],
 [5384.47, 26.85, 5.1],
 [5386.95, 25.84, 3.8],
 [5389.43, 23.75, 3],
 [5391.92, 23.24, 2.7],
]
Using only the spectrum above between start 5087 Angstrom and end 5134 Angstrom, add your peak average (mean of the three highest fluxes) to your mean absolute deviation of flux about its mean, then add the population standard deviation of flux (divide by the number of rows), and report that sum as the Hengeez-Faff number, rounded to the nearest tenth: 32.4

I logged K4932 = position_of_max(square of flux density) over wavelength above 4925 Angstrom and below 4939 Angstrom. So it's 4926.55 Angstrom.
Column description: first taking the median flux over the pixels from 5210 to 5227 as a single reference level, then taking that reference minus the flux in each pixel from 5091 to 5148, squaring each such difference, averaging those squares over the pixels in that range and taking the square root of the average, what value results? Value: 2.77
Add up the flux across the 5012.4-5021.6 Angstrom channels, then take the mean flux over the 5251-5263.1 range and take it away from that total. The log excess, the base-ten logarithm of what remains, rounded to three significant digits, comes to 1.87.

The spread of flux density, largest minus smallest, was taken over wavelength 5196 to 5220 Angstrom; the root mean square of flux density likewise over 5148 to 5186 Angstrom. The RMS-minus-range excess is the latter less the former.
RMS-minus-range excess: 15.7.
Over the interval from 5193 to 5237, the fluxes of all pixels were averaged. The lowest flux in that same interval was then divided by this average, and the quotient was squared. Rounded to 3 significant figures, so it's 0.624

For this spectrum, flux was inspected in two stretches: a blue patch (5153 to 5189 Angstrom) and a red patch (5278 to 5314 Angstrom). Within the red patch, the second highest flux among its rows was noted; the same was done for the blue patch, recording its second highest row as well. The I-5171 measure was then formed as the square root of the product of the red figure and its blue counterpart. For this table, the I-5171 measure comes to 28.7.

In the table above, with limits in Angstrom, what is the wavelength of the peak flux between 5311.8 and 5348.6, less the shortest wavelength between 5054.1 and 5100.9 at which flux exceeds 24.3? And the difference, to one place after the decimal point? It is 260.2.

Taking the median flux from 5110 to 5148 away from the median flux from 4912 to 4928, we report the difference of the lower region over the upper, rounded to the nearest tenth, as 3.5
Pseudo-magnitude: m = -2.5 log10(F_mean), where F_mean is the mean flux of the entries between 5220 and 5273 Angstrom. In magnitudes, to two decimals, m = -3.55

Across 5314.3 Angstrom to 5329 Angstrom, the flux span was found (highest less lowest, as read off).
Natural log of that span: 2.25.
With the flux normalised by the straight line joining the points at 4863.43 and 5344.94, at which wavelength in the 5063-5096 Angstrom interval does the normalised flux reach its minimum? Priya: 5080.93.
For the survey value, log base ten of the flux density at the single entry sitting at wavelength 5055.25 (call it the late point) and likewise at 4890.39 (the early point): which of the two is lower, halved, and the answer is 0.70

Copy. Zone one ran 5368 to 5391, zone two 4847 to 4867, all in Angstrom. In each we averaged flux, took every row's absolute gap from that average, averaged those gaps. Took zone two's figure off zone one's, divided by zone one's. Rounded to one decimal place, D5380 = 0.1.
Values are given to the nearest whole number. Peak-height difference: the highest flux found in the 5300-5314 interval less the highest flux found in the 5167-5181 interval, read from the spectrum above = 12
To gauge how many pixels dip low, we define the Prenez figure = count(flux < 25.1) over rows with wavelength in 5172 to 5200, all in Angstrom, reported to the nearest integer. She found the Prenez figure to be 10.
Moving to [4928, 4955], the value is 1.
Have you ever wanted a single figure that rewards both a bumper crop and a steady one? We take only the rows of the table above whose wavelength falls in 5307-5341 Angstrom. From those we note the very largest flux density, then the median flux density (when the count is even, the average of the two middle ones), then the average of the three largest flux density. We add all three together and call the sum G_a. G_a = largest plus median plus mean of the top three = 100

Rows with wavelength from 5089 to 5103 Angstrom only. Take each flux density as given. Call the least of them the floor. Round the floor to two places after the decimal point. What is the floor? 23.35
